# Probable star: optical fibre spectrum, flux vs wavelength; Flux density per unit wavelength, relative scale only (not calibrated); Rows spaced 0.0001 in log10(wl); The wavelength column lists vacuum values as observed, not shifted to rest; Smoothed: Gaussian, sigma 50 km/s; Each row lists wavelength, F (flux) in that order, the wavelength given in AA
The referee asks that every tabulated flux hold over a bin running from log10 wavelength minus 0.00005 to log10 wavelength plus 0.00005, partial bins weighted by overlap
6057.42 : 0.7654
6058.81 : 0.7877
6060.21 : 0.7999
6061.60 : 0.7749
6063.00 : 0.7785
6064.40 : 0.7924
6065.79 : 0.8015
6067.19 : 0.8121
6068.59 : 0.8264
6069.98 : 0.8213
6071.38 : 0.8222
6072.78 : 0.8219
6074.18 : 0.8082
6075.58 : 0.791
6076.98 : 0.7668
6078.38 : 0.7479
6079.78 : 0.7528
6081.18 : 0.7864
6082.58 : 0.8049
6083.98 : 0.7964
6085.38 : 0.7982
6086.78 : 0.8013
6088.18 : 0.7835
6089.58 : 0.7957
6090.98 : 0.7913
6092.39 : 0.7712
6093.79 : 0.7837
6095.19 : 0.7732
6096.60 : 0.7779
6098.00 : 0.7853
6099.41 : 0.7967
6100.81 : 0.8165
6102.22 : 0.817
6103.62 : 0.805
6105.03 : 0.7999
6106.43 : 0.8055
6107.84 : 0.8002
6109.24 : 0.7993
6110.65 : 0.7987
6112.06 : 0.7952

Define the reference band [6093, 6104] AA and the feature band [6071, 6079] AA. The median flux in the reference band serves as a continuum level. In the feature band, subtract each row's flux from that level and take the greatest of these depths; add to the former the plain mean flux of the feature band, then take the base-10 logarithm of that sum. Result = -0.078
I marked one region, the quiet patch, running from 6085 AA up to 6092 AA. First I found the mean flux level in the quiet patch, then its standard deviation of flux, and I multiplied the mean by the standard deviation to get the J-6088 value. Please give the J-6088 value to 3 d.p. 0.005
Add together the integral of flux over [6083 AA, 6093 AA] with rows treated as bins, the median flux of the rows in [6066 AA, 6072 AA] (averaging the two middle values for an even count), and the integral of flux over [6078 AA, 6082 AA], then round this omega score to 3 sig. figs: 11.8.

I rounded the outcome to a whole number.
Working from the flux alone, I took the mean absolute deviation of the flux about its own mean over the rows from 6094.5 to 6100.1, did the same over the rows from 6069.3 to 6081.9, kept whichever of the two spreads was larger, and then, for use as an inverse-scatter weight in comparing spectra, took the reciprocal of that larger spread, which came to 41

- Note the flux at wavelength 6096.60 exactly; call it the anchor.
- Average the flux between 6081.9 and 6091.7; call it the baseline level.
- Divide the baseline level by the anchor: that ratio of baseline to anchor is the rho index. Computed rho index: 1.02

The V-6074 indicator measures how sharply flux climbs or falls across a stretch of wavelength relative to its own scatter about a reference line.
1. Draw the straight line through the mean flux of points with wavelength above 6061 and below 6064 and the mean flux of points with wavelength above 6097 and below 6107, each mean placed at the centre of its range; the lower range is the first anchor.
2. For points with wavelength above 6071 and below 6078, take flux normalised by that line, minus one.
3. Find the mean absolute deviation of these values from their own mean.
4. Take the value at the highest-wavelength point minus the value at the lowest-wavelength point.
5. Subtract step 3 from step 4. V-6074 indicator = -0.101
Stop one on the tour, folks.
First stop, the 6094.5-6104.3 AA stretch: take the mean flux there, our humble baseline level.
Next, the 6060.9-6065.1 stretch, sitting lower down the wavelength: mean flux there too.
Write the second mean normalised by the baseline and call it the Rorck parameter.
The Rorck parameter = 0.98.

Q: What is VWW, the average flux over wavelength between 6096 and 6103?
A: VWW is 0.799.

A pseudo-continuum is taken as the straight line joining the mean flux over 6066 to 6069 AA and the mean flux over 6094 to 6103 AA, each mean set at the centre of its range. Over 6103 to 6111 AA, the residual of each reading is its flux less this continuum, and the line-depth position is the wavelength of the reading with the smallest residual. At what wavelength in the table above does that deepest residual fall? 6105.03 AA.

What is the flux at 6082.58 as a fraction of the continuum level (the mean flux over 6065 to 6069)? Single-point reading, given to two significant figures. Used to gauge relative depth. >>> 0.99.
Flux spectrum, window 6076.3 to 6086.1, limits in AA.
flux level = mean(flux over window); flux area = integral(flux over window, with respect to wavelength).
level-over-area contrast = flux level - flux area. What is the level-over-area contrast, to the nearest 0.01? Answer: -6.86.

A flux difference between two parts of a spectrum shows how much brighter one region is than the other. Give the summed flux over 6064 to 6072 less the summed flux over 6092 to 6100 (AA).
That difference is 0.19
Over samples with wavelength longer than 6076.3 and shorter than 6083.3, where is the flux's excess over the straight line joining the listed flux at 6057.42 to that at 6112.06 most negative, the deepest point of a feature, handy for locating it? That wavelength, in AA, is 6078.38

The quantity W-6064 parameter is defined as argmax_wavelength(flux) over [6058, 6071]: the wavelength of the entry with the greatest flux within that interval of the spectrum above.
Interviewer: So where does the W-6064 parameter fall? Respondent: 6068.59 AA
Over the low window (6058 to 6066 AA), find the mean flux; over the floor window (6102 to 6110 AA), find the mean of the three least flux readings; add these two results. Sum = 1.59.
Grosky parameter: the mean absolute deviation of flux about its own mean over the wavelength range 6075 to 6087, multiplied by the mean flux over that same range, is 0.014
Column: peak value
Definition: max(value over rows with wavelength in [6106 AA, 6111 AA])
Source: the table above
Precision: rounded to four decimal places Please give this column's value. 0.8055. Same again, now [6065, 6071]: 0.8264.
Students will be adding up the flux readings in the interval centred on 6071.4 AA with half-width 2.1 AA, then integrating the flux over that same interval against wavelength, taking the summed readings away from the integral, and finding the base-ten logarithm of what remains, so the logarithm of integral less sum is -0.008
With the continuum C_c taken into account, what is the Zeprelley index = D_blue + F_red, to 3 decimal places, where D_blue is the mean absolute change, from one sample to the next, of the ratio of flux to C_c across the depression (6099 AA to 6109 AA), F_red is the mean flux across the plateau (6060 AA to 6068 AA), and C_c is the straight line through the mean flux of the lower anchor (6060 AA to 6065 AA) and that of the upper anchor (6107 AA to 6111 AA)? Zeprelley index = 0.803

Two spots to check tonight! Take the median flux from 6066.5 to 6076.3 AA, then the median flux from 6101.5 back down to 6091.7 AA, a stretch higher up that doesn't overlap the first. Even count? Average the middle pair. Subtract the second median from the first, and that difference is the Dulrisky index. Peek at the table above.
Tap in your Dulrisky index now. 0.038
